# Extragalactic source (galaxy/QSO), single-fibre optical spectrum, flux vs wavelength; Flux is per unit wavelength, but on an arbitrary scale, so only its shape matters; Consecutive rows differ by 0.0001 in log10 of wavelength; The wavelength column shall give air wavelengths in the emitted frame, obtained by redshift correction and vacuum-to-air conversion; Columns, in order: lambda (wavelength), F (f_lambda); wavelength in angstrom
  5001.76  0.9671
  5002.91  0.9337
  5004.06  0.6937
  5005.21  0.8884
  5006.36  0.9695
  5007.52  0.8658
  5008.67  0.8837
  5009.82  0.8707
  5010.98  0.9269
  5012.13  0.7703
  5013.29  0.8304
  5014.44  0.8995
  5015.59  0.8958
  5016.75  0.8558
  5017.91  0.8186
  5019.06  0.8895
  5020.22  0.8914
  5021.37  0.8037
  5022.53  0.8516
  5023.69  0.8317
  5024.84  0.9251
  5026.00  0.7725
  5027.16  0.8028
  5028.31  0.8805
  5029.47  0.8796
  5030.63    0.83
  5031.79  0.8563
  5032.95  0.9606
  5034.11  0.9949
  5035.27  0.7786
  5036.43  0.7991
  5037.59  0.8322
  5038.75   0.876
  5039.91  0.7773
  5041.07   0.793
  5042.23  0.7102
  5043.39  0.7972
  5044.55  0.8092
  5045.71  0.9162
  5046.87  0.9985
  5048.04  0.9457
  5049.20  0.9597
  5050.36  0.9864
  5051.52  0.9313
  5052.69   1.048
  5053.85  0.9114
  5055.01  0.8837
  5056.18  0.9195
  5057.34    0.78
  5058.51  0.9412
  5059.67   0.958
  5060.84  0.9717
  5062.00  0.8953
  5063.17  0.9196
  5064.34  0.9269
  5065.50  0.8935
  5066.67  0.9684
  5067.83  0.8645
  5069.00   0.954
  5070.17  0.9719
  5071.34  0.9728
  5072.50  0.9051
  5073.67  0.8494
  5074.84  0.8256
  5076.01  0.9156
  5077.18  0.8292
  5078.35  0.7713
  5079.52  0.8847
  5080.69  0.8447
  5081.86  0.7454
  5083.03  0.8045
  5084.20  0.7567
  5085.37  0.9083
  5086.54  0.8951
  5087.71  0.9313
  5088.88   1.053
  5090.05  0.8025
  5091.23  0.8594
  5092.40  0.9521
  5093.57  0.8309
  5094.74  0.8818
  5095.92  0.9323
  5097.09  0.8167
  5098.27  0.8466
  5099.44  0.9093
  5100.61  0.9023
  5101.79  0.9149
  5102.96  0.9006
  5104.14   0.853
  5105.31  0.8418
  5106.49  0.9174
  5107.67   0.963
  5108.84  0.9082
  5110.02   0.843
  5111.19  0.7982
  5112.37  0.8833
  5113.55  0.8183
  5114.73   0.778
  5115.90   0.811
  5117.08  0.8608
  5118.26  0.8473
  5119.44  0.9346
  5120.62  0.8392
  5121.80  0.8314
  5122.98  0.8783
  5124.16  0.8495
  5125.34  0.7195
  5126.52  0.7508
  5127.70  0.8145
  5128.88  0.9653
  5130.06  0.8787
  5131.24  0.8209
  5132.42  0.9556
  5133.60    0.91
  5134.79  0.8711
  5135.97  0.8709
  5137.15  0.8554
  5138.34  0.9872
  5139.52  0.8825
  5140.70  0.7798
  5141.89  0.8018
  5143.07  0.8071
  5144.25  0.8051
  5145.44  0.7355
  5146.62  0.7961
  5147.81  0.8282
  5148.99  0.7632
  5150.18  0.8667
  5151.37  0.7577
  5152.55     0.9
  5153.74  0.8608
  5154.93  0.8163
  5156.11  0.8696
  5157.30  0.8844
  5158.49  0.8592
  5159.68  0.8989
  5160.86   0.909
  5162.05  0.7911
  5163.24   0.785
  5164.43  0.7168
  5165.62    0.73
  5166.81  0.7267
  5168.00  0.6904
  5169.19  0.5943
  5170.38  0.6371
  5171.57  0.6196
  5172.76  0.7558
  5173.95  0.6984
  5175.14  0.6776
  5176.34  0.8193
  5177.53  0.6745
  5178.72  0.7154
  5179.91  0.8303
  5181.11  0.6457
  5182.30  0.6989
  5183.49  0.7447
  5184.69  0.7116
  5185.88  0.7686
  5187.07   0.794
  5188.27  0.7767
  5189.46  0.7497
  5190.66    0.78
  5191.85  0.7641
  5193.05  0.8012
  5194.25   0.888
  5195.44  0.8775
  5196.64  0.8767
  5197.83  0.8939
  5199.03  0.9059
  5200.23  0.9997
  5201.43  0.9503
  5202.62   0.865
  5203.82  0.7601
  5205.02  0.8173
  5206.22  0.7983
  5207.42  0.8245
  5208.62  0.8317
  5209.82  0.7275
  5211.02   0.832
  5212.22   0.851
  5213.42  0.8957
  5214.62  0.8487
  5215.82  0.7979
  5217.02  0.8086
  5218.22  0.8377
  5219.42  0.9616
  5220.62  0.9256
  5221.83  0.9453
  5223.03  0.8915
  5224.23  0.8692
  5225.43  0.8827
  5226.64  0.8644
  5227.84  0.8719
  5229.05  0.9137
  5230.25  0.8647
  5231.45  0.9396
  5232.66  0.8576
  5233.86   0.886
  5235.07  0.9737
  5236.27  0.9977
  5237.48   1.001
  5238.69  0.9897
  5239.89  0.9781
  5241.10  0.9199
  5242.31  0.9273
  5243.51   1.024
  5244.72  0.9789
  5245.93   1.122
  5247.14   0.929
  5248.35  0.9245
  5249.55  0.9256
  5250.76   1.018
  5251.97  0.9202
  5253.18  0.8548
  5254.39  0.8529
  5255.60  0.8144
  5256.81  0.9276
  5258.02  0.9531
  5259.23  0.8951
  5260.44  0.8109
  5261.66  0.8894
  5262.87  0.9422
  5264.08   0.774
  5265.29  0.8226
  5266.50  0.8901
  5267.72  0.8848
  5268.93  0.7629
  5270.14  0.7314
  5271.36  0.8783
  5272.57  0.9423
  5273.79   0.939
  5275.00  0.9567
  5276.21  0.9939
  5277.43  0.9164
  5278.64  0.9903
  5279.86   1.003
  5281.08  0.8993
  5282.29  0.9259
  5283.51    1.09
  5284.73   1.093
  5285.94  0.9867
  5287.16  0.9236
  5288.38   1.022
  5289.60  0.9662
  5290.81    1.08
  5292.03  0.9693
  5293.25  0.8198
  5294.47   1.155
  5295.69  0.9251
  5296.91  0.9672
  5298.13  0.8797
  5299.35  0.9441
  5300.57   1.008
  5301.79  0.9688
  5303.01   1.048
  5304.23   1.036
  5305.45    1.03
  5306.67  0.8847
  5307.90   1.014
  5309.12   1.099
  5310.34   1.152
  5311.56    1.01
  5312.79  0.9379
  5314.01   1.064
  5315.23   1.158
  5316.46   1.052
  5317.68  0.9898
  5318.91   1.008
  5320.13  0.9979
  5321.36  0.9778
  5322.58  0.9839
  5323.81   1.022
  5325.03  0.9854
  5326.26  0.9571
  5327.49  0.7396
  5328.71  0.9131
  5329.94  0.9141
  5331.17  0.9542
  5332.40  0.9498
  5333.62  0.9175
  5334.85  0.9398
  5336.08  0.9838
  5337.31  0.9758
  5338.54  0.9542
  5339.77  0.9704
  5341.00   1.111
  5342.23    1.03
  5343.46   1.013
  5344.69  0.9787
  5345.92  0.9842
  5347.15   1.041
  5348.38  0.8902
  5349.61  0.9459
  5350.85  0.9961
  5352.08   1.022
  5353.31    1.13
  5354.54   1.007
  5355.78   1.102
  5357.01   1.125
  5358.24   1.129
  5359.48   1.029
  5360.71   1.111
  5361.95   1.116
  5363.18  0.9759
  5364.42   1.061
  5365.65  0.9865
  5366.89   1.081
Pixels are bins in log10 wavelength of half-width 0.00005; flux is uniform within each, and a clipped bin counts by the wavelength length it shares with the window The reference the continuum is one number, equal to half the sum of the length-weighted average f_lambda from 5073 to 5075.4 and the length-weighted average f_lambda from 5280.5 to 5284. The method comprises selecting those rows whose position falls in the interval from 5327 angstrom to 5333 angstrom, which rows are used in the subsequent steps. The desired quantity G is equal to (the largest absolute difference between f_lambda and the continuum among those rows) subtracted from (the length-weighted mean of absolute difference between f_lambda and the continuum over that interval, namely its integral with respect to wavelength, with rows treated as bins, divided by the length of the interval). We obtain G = -0.11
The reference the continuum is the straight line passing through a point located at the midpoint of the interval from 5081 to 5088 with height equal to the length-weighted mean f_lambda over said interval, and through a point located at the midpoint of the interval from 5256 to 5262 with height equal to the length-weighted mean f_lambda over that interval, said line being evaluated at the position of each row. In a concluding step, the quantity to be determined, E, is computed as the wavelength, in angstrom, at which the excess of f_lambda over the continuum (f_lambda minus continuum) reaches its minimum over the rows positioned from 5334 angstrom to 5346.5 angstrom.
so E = 5334.85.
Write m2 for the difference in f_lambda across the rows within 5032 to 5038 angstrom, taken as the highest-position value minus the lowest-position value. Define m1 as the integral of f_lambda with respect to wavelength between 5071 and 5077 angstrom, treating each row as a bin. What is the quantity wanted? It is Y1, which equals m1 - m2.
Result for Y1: 5.45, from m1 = 5.32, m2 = -0.13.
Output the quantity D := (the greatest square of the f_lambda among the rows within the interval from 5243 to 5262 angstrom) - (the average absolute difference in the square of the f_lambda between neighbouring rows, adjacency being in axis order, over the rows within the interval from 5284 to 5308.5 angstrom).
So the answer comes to 1.1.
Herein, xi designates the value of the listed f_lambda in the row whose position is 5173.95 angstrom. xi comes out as 0.6984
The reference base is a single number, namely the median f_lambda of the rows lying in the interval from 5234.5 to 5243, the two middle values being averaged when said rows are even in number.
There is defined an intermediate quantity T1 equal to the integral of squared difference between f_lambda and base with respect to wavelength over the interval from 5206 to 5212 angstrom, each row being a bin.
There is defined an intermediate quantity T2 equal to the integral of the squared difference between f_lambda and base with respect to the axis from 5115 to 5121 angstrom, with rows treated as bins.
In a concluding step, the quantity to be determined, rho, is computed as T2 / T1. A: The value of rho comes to 0.5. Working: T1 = 0.19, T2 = 0.10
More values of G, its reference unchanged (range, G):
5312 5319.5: -0.12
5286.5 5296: -0.15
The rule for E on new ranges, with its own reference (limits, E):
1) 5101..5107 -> 5105.31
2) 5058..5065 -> 5062.00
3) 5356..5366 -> 5363.18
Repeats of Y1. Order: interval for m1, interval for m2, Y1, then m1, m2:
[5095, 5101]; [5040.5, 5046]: 5.16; 5.28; 0.12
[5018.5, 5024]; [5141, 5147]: 4.70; 4.70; -0.01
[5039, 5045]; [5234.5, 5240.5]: 4.69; 4.70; 0.00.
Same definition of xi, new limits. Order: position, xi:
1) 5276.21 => 0.9939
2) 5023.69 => 0.8317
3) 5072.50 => 0.9051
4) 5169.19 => 0.5943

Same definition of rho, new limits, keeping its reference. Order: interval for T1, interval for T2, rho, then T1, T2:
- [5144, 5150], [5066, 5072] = 0.1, 0.22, 0.02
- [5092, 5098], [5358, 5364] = 0.9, 0.08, 0.07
